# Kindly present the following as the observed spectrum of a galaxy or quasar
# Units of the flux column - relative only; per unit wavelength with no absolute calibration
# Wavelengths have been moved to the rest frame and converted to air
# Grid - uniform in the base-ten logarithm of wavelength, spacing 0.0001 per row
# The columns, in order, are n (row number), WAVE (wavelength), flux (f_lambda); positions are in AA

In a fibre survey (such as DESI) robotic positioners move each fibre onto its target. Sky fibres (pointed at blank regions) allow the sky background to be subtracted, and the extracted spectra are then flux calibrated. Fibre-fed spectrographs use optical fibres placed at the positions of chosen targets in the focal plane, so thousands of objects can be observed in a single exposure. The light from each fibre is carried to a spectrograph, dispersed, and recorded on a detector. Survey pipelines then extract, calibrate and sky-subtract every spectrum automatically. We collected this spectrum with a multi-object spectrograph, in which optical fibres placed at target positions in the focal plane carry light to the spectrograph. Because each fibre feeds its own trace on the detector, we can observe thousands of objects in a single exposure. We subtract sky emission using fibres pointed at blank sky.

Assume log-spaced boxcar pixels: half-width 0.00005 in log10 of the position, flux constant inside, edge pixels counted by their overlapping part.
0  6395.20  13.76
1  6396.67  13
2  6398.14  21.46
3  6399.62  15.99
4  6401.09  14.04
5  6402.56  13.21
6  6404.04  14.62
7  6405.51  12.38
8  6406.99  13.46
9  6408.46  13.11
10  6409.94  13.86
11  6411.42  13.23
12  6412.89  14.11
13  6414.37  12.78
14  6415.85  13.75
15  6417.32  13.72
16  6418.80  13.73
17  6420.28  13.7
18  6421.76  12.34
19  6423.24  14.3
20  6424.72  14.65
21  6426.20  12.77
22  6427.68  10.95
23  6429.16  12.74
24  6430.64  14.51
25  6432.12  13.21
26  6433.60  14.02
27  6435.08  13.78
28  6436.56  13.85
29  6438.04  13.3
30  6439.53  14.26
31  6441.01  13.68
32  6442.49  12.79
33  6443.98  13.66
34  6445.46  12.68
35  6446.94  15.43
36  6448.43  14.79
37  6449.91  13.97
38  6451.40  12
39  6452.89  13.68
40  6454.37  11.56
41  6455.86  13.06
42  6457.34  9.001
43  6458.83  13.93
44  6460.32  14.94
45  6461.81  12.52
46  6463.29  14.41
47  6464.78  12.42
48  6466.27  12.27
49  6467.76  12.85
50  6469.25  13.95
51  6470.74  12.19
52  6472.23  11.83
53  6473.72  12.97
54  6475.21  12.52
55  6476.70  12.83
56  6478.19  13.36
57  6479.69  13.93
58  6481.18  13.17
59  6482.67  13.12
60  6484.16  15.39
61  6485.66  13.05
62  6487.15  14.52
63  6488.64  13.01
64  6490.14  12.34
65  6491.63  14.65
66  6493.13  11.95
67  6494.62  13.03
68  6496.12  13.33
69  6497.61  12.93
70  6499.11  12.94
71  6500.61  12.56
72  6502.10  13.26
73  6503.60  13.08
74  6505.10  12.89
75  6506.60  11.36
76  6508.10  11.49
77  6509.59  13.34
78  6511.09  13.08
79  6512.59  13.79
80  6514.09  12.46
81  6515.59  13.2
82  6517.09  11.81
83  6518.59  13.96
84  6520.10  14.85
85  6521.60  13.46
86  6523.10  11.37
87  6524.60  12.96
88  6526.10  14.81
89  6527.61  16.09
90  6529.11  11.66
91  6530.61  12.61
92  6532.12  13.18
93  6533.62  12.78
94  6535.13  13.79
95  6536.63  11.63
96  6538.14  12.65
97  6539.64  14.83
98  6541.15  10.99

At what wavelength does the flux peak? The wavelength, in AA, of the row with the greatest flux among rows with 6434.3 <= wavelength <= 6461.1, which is 6446.94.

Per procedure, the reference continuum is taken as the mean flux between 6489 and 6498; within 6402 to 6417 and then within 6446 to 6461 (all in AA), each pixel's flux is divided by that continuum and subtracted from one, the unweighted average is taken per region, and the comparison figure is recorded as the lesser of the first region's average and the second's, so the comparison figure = -0.03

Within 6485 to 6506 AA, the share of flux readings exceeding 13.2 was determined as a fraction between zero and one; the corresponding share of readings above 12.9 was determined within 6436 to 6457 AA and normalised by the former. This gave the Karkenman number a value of 2.5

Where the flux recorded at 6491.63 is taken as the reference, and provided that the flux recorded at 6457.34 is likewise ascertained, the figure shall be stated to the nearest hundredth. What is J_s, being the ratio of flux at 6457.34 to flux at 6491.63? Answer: 0.61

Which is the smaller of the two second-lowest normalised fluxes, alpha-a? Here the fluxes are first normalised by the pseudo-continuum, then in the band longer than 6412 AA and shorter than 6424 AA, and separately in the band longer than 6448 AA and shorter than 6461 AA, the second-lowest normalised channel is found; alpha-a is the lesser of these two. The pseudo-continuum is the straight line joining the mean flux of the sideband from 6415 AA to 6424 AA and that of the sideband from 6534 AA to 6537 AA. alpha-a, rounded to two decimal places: 0.87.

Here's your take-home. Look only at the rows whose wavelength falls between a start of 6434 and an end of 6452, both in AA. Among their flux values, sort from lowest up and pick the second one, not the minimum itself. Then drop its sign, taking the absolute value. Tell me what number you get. 12.68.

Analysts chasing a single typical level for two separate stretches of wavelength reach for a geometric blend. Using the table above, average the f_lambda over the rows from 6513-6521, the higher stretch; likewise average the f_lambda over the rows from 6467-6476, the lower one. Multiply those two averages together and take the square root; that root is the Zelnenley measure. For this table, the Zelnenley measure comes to 13.0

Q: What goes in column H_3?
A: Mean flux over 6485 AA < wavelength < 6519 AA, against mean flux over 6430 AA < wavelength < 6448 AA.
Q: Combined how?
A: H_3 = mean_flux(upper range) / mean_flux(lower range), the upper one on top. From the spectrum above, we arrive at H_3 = 0.94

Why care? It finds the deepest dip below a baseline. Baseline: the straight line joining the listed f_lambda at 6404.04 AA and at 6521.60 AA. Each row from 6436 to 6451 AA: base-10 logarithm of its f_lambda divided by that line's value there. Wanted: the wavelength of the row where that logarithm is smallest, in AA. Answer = 6445.46 AA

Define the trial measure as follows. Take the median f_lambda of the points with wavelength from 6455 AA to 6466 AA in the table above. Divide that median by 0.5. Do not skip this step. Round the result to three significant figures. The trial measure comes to 26.1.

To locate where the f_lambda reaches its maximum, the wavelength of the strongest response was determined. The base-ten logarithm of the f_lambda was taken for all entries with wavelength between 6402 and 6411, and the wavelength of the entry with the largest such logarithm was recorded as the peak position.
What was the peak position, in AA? 6404.04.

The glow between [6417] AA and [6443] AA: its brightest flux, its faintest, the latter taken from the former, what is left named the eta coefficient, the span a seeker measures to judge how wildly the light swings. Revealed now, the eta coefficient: 3.7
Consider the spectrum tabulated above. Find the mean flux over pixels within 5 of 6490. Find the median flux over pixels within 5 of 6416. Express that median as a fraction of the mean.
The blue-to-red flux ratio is 1.04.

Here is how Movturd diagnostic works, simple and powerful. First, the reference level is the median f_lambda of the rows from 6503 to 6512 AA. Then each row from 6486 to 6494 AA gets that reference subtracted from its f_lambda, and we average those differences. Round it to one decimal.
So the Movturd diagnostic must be 0.3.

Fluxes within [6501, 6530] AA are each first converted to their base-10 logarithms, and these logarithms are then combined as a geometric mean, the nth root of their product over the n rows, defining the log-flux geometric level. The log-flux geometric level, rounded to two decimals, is 1.11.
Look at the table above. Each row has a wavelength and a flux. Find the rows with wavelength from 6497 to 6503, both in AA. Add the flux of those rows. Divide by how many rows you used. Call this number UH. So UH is 12.9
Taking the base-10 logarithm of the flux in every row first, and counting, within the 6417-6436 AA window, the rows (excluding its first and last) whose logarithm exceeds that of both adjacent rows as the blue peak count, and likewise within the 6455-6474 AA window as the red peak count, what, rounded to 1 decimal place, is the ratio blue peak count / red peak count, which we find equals 1.3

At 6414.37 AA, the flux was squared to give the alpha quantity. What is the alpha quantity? 163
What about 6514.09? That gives 155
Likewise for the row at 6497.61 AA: 167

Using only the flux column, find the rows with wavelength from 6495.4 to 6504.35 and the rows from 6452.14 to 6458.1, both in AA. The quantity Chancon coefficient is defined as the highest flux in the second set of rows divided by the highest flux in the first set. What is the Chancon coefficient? 1.03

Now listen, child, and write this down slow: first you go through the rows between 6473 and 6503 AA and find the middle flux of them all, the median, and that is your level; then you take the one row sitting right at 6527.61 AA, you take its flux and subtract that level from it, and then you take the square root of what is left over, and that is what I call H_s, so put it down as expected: 1.7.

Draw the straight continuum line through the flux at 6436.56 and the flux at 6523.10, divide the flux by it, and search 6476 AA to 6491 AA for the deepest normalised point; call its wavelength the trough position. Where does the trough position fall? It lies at 6490.14 AA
